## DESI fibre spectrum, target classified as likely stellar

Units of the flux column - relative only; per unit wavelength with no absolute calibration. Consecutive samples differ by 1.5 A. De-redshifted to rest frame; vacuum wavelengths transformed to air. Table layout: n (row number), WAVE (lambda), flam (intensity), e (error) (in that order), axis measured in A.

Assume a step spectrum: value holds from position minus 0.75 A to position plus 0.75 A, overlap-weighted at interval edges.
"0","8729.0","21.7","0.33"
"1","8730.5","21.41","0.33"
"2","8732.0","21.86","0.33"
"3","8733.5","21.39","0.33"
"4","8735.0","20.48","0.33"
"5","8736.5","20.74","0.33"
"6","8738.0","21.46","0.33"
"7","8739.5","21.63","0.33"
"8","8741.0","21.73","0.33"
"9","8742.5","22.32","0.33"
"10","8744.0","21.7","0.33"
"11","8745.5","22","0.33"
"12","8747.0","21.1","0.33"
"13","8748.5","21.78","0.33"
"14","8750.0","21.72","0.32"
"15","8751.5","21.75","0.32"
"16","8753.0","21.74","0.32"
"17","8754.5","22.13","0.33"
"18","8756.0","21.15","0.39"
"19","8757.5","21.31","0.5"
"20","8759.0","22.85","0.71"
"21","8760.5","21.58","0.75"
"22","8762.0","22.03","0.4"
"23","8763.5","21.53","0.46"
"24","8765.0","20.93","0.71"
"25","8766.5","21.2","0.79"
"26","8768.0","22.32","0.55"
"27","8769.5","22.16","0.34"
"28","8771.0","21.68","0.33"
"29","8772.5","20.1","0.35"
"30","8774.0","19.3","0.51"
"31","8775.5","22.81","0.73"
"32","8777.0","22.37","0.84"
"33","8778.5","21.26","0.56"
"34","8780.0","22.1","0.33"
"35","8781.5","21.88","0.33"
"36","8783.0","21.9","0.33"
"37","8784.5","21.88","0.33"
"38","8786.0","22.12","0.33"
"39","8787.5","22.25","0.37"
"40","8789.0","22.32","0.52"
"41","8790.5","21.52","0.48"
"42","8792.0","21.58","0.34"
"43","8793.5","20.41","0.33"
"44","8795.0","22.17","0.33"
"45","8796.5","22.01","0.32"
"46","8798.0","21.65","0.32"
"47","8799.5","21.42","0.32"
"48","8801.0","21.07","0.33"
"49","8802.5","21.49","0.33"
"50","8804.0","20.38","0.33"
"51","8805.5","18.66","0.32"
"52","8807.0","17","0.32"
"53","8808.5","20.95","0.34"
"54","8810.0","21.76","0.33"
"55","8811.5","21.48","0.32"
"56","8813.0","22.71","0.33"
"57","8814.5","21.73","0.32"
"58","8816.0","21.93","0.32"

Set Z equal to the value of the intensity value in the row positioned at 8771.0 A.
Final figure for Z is 21.68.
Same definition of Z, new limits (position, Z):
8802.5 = 21.49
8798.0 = 21.65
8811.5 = 21.48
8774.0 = 19.3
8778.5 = 21.26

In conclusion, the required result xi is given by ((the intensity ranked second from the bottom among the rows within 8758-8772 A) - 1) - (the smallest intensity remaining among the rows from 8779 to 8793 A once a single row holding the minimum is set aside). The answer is -1.4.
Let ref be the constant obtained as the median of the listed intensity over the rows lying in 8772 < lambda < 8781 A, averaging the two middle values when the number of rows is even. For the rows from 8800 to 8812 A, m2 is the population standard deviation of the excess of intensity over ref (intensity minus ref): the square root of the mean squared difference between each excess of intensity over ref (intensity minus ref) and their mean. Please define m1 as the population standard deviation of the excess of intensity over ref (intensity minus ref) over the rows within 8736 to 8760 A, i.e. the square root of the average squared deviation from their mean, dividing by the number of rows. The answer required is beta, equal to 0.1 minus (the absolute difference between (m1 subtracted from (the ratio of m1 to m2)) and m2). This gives -1.6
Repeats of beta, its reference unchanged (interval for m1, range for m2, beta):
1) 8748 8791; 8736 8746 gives -0.3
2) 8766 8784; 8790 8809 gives -1.6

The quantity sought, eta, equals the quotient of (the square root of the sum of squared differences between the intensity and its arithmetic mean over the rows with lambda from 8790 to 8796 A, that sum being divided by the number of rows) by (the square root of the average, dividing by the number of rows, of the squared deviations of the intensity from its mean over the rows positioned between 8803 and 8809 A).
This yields 0.4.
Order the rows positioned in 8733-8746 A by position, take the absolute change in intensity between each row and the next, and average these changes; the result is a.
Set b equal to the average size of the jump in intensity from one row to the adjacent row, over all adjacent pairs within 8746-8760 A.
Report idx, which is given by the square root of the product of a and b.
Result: 0.47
